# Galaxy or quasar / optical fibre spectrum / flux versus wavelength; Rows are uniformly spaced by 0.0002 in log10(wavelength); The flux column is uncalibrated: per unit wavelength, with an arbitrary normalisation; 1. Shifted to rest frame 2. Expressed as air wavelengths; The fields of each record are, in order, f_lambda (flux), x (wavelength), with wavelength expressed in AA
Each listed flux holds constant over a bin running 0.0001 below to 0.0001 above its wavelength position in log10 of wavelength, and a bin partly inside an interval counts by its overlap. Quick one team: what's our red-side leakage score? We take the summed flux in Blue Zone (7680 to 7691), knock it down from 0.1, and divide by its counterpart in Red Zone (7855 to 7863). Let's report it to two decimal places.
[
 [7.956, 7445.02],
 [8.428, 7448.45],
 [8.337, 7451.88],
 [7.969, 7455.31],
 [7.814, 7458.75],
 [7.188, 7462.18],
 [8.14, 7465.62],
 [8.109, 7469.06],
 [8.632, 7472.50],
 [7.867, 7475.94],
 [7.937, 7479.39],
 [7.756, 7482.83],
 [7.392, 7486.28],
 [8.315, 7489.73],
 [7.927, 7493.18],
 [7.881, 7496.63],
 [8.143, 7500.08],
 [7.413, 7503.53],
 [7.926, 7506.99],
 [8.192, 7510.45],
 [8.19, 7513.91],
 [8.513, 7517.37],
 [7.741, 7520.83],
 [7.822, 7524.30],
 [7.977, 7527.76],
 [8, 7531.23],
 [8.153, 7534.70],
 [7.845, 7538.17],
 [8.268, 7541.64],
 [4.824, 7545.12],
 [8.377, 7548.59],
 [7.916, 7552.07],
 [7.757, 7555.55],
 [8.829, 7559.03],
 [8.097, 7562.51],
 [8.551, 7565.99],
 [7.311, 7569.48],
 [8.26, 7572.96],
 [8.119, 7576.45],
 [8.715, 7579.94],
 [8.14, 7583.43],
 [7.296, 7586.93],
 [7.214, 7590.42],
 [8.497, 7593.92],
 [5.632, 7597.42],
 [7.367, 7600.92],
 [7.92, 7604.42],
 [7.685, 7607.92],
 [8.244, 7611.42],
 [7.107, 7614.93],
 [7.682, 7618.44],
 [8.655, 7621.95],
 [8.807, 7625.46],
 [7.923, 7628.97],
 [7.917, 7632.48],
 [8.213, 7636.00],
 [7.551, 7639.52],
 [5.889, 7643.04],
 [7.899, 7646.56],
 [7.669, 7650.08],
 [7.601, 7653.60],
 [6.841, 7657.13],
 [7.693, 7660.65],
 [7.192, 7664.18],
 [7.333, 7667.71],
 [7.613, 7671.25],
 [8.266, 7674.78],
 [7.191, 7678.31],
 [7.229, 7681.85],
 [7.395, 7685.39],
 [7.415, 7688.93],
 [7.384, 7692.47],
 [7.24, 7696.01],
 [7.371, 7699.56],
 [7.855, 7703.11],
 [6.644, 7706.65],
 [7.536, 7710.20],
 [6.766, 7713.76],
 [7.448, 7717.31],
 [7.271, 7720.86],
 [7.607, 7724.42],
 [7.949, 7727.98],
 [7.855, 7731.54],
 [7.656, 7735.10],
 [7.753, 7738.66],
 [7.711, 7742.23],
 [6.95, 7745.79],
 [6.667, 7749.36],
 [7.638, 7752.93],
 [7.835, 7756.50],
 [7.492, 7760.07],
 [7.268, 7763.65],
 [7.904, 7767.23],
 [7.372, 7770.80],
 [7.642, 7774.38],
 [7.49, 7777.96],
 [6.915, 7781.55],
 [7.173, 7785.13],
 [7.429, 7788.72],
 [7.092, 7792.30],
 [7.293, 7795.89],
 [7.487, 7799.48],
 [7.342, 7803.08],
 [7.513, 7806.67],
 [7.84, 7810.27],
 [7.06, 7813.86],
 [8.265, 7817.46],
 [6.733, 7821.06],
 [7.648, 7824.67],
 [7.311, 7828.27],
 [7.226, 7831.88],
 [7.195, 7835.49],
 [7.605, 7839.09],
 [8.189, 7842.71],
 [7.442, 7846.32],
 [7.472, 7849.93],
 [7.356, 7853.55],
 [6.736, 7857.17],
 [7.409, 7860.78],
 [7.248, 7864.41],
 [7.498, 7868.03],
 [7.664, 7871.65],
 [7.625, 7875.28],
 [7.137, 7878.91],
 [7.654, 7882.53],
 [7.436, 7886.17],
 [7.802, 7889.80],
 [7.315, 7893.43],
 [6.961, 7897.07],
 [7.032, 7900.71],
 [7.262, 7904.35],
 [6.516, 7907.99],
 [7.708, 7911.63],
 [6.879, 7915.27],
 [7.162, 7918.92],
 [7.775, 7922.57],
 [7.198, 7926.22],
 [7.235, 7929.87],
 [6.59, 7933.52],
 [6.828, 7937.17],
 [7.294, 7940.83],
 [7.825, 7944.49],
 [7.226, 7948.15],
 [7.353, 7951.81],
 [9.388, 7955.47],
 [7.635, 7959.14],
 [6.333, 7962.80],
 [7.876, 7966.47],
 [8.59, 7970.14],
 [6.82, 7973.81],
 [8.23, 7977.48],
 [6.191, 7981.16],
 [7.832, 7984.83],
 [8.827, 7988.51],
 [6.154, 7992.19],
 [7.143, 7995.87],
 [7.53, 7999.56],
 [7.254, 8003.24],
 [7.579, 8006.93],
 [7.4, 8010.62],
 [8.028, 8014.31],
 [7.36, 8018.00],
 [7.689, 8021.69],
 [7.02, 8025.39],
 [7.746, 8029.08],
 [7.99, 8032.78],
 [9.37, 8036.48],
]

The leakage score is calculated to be -1.55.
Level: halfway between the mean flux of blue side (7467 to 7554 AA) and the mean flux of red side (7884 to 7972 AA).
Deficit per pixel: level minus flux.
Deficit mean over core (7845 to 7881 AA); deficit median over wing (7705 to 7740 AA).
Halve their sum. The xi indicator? 0.17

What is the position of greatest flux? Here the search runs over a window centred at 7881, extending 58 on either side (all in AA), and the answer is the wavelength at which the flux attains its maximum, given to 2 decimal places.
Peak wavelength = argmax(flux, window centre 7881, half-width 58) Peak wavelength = 7842.71 AA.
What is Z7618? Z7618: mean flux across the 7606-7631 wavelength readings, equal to 8.0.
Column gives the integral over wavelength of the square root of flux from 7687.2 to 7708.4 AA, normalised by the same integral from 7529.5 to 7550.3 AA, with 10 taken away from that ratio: -8.99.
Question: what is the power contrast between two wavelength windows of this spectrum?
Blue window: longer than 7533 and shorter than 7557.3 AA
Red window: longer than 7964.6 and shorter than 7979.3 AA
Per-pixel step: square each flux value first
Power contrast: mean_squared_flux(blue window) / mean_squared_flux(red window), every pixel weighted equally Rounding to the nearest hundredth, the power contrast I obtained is 0.94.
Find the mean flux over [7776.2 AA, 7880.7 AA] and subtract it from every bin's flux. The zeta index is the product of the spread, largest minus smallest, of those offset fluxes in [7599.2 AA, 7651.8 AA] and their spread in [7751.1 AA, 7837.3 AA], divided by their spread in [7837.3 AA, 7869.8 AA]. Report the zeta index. 3.1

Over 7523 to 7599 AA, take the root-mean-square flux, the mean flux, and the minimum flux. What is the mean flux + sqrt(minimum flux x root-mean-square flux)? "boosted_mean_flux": 14.0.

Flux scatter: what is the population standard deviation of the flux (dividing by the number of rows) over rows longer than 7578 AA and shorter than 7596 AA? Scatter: 0.61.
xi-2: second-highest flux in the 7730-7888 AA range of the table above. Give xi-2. 8.189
